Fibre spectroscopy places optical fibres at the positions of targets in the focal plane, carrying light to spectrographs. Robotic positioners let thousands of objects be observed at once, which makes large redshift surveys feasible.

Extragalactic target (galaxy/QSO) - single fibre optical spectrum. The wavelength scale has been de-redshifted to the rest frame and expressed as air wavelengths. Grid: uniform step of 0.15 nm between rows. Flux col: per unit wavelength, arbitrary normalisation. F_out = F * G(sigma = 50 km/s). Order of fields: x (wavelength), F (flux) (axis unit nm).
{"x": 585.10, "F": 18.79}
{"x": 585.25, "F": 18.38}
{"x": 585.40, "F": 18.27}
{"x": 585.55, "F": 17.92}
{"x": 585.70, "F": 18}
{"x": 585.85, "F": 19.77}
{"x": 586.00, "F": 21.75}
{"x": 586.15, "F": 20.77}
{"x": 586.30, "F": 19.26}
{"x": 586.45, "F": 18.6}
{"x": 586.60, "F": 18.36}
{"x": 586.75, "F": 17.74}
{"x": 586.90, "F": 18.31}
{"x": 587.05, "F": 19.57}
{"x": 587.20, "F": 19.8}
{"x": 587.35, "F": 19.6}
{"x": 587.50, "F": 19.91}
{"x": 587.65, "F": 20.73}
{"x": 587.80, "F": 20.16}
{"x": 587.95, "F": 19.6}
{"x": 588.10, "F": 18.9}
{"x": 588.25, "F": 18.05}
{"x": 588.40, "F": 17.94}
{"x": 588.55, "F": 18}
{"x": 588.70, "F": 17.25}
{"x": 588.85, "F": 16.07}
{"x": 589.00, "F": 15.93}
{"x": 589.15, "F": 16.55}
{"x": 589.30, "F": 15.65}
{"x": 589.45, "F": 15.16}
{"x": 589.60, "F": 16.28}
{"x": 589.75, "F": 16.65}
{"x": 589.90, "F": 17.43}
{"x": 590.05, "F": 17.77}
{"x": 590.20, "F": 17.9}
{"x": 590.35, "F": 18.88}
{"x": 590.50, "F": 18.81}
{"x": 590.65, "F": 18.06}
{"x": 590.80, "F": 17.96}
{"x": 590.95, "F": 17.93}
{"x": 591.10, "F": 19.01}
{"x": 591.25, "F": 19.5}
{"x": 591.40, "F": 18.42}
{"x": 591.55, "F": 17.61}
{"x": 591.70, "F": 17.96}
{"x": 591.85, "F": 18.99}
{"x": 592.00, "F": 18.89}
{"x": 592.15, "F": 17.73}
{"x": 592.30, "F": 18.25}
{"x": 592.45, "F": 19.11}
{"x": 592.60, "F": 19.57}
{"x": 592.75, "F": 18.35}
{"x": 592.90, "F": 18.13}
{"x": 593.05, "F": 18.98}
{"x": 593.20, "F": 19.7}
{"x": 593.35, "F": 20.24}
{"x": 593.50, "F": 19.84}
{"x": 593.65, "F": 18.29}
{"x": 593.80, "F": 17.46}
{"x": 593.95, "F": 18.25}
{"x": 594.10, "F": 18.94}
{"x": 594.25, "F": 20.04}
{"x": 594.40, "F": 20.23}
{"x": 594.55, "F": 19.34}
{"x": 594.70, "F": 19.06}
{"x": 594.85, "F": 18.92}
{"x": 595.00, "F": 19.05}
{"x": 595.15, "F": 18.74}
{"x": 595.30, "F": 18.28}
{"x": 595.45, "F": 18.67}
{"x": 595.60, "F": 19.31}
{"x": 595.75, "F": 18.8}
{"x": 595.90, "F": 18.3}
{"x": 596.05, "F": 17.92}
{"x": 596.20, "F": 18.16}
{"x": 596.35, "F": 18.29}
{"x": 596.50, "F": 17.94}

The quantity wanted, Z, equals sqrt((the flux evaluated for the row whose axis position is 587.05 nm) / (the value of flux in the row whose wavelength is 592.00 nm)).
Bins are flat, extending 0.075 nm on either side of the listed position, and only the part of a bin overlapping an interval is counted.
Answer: 1.02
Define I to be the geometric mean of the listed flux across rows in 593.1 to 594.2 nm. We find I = 18.9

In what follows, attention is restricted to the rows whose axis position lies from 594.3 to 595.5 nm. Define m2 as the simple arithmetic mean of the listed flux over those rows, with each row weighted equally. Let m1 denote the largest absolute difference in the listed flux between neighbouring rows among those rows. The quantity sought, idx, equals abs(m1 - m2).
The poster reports 18.1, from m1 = 0.89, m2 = 19.0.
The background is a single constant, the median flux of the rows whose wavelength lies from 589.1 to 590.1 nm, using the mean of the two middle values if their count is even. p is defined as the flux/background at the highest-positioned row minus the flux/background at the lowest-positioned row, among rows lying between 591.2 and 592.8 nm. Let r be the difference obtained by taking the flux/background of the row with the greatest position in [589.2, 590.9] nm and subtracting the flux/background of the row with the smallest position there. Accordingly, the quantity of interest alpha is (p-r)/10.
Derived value -0.021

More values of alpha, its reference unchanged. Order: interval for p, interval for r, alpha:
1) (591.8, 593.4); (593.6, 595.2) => 0.005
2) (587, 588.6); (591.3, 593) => -0.008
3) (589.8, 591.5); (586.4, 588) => 0.000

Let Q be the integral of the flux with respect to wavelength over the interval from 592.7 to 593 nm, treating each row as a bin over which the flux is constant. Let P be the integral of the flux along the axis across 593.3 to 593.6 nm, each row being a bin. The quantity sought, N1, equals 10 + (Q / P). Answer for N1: 10.9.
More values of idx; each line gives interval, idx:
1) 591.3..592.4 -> 17.1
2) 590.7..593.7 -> 17.2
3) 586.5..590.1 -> 16.7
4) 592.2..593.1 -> 17.5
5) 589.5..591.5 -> 17.0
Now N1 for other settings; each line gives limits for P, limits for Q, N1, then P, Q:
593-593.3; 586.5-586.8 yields 10.9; 5.8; 5.44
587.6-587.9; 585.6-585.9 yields 10.9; 6.1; 5.62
